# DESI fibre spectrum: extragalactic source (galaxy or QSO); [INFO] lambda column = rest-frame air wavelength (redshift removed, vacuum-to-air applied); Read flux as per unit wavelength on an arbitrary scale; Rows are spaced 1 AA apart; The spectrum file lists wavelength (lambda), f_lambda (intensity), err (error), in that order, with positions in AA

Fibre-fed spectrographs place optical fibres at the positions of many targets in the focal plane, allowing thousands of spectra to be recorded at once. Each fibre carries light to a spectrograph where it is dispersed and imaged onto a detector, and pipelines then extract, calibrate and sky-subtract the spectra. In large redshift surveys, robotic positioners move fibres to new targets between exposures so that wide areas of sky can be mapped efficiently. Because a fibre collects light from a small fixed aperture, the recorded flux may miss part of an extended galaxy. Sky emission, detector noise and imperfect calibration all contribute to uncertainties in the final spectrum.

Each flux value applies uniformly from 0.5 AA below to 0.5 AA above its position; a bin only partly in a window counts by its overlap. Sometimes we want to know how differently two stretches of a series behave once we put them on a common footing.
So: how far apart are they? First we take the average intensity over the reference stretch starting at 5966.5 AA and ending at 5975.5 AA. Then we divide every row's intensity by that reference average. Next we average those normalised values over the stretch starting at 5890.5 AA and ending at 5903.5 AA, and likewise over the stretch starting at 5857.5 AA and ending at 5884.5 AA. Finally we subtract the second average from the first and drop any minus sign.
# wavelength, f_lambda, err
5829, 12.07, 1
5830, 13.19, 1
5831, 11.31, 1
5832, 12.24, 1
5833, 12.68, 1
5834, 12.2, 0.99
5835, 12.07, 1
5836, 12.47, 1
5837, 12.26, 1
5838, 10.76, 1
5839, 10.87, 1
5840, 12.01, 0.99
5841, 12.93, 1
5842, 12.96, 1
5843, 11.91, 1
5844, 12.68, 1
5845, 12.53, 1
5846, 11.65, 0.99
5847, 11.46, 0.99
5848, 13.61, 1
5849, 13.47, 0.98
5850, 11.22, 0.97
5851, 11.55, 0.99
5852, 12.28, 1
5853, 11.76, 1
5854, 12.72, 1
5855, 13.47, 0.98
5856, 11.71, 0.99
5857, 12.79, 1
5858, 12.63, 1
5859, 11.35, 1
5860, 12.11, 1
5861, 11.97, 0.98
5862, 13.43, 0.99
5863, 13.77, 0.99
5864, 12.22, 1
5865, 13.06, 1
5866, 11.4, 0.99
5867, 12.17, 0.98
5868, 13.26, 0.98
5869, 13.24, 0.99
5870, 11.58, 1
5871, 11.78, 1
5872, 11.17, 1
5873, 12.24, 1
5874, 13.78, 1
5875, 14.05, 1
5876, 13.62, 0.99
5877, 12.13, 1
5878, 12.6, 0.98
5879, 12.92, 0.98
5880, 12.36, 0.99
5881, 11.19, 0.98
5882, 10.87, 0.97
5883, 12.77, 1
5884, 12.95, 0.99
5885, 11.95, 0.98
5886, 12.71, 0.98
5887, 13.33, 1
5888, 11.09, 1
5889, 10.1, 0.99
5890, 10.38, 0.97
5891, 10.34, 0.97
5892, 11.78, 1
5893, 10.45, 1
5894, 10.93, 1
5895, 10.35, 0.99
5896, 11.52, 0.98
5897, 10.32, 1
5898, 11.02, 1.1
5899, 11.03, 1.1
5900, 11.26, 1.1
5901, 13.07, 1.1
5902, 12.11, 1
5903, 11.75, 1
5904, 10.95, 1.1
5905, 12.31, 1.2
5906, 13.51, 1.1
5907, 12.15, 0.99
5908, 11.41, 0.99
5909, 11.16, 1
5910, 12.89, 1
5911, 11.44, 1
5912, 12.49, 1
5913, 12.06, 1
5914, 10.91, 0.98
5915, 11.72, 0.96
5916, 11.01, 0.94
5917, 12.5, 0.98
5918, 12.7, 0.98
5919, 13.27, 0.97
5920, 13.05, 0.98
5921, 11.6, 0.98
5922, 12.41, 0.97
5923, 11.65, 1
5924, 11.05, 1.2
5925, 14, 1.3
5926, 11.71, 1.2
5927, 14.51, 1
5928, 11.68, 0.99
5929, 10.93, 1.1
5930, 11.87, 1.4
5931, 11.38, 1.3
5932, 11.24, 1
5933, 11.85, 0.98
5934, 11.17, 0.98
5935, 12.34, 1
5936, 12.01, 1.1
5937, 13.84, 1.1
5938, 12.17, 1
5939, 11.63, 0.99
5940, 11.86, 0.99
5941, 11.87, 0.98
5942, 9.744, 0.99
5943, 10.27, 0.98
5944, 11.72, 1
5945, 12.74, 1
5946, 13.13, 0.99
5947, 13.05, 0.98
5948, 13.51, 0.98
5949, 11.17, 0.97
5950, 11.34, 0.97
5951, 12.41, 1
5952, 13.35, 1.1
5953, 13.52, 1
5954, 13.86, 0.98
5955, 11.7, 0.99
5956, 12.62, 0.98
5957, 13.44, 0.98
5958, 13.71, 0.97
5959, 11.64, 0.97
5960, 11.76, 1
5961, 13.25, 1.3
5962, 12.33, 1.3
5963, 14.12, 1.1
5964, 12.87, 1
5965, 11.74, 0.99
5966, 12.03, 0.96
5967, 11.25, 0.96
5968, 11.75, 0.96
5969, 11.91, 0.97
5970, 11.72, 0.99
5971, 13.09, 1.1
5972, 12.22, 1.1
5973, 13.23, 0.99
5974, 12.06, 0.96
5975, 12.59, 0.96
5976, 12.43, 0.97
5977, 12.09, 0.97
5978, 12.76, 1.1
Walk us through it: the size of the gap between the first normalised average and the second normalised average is 0.10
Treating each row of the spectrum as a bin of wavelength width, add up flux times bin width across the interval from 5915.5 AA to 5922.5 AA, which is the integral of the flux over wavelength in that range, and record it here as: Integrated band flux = 86.5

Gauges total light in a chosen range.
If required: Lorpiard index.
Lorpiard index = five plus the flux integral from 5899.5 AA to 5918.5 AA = 232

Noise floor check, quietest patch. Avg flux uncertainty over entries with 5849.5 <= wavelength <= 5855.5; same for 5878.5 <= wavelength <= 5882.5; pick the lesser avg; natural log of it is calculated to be -0.020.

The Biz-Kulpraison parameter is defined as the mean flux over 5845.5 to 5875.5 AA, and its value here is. 12.4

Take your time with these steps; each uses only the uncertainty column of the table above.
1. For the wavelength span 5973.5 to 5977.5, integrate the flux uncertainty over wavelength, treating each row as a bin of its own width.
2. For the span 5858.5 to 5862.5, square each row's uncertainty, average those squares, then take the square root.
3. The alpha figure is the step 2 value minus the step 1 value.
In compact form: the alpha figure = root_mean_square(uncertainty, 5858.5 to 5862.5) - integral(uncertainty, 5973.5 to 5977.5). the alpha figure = -2.9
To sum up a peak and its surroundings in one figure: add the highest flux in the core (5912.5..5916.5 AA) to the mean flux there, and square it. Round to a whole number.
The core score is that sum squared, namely 552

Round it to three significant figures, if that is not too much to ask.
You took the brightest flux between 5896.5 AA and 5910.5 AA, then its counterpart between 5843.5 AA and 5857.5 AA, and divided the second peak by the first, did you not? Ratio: 1.01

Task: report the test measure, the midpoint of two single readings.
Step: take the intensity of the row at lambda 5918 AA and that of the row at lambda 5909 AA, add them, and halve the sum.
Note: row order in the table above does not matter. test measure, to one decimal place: 11.9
